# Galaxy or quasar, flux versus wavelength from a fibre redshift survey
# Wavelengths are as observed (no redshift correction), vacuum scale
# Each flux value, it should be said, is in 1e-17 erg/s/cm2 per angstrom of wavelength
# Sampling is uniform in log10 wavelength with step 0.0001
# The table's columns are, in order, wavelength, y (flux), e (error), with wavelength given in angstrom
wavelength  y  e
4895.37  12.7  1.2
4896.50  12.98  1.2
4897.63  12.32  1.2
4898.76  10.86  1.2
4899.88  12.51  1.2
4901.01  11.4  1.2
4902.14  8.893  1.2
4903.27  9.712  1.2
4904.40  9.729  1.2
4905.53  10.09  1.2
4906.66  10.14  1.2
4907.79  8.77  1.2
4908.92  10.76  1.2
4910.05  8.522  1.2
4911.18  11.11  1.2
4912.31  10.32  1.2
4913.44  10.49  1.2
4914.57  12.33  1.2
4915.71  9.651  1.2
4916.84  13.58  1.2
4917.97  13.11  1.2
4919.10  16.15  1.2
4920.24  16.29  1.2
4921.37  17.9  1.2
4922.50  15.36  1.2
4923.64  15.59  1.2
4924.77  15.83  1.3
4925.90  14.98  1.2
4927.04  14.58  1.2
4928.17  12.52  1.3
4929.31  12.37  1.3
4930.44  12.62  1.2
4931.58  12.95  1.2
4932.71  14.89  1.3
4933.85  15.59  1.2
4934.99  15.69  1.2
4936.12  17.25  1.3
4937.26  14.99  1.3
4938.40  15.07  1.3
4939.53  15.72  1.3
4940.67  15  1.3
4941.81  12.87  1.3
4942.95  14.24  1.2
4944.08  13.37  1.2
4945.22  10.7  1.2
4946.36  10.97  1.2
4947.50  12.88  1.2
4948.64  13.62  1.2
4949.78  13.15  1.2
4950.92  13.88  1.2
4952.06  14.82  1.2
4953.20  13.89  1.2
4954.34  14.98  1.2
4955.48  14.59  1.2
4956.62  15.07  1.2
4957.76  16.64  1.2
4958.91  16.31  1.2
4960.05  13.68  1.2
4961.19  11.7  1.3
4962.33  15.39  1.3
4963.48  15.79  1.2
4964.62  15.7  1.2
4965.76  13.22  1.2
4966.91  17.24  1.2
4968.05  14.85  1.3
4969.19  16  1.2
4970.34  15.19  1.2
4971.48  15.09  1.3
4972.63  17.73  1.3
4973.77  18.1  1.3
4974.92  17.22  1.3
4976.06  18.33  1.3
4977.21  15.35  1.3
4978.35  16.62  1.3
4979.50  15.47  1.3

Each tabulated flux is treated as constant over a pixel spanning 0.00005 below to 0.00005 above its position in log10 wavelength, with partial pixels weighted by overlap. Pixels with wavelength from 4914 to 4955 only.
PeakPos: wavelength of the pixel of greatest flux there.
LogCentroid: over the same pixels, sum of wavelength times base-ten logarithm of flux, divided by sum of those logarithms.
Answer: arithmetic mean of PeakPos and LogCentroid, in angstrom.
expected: 4927.9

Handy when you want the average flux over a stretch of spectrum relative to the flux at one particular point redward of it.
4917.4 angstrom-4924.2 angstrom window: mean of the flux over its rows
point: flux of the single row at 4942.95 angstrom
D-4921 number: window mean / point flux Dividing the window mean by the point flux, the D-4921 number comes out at 1.10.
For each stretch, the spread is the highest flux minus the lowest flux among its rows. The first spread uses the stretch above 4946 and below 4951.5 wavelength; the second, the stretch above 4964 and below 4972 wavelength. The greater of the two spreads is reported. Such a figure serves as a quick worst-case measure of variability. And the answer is 4.0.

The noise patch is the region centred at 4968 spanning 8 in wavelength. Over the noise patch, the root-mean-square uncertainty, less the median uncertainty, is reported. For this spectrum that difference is 0.029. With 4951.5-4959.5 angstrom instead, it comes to 0.000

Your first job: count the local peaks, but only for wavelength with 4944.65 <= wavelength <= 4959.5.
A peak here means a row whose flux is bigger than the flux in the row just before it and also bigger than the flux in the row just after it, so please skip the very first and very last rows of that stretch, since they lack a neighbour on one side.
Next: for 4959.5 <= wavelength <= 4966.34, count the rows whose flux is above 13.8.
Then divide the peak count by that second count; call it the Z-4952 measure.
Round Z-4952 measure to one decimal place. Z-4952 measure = 1.3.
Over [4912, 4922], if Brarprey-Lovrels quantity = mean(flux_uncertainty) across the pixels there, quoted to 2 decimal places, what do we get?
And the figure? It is 1.20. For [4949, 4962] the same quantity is 1.21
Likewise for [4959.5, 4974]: 1.25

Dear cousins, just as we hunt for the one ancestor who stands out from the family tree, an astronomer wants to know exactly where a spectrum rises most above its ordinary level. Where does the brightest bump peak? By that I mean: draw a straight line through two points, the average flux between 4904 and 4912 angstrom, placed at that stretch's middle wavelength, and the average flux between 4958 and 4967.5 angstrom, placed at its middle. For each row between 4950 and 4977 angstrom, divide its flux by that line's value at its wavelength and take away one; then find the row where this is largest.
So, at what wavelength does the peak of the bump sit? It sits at 4957.76 angstrom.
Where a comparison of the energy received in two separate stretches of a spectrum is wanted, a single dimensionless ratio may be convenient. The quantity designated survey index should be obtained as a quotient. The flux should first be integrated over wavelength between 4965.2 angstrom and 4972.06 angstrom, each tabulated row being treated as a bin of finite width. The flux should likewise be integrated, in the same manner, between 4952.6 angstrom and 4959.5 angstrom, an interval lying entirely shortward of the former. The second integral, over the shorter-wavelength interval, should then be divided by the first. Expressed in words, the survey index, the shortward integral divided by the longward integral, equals 1.0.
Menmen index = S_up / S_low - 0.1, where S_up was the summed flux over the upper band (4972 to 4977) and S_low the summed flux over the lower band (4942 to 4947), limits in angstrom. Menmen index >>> 1.3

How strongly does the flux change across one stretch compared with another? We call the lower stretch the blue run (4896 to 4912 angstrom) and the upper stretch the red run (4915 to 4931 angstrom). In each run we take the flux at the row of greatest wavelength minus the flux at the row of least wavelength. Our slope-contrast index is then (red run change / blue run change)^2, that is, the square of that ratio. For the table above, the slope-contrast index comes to 2.5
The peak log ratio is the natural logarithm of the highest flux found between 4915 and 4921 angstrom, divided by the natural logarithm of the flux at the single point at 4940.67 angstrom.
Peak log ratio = 1.03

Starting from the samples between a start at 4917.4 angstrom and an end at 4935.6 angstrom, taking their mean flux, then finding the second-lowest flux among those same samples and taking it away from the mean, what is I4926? 2.3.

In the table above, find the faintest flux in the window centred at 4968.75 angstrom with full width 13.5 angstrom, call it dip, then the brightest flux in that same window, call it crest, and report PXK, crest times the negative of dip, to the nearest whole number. -239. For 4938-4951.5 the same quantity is -168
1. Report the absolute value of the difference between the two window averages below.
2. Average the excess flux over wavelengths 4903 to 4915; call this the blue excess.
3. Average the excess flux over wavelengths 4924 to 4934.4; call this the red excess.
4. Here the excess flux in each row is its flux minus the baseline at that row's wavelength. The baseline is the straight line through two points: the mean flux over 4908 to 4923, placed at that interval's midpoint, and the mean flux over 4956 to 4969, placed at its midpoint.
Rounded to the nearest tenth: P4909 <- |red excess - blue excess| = 2.8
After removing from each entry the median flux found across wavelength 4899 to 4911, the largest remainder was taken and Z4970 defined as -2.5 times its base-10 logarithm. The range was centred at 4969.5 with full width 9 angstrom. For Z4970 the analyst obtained -2.3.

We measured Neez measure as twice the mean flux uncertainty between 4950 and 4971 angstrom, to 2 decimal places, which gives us 2.43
